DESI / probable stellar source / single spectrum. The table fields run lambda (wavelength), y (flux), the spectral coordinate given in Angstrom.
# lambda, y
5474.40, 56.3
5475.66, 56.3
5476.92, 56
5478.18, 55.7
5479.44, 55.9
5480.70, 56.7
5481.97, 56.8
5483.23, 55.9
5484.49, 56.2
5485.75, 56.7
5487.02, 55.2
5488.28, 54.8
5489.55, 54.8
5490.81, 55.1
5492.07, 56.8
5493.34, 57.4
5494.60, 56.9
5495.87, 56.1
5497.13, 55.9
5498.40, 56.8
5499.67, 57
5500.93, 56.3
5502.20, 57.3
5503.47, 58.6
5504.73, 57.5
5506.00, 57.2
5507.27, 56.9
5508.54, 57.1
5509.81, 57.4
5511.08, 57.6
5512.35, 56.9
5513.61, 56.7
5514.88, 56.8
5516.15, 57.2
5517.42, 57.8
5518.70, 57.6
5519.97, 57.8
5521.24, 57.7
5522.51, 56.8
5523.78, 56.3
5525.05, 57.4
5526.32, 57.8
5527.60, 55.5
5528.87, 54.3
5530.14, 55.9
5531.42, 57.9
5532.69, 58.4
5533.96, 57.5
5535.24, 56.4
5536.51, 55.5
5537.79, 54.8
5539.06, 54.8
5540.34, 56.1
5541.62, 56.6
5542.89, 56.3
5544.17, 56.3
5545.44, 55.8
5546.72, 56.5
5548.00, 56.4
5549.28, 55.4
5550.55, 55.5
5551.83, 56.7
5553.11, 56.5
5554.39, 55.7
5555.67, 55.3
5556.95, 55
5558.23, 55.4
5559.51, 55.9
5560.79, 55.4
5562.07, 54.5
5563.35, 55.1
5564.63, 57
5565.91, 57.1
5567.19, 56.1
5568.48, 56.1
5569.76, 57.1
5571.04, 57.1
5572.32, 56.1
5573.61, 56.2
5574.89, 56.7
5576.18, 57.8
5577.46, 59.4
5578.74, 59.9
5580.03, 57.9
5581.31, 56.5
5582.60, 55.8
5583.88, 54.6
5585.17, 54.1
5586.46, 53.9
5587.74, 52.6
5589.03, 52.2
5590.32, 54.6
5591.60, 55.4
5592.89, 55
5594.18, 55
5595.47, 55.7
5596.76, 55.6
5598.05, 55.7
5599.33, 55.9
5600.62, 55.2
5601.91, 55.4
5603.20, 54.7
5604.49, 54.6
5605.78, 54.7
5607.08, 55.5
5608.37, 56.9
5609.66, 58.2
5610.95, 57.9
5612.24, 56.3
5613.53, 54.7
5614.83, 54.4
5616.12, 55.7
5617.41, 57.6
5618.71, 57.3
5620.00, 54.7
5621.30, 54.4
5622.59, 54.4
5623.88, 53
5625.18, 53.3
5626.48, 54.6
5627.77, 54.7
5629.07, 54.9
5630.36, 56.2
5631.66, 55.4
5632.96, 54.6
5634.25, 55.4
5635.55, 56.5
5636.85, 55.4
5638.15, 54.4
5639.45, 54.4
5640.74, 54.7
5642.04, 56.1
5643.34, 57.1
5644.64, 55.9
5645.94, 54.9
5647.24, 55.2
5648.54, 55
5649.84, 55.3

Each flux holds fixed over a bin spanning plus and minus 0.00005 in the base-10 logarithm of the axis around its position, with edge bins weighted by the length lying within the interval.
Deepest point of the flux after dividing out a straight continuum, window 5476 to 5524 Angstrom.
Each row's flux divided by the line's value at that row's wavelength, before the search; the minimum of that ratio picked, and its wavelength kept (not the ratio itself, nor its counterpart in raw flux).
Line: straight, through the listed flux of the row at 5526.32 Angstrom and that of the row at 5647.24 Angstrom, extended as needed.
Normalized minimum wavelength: 5488.28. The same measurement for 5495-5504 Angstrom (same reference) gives 5497.13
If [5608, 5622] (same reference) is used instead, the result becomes 5614.83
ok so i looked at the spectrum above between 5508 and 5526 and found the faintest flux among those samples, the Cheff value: 56.3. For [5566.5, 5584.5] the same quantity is 54.6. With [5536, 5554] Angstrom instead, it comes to 54.8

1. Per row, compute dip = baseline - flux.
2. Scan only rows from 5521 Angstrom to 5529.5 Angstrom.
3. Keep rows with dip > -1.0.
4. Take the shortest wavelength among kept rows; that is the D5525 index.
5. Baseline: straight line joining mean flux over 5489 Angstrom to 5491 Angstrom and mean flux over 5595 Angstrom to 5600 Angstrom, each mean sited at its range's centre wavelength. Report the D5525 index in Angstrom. 5527.60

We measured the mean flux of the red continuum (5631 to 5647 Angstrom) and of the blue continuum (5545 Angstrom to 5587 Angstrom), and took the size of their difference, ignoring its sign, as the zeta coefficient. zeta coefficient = 0.80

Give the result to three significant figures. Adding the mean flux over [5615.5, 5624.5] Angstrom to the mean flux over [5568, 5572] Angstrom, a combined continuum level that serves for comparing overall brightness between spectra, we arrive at 112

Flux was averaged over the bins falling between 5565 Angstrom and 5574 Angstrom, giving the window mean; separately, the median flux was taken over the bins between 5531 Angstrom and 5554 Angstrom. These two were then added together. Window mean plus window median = 112.9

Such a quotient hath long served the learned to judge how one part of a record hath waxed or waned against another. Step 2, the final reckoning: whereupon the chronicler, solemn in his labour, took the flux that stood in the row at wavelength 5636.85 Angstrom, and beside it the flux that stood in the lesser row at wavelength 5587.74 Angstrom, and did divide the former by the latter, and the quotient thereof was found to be 1.05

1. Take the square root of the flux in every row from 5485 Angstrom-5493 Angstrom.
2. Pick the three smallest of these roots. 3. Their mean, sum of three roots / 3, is 7.409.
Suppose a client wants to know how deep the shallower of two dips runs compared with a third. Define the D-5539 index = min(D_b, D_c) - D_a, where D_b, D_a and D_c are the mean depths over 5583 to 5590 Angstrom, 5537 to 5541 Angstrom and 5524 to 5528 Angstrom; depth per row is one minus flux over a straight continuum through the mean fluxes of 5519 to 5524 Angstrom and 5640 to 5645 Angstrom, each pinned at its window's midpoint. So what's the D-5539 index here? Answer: -0.027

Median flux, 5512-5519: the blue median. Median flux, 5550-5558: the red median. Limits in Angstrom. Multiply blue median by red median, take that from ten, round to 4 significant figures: -3162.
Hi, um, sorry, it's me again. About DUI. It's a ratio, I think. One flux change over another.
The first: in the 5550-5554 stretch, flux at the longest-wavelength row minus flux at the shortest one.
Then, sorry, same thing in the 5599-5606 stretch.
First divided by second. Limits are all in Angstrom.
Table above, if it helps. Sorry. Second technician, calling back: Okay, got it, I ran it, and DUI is -0.8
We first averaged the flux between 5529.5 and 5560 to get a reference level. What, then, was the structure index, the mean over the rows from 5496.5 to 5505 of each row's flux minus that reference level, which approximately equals 0.9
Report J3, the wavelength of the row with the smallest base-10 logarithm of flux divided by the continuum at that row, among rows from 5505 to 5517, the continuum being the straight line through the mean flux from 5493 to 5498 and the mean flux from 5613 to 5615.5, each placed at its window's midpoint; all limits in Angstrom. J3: 5513.61 Angstrom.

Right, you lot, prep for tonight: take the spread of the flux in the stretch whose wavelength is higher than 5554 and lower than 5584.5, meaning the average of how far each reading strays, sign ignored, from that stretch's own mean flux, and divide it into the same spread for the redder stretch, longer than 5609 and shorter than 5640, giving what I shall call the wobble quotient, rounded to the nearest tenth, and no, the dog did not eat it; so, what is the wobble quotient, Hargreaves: 1.0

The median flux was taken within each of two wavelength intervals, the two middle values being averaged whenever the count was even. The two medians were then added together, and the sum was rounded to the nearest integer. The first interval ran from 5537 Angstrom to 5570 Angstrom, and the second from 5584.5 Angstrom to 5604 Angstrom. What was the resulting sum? 111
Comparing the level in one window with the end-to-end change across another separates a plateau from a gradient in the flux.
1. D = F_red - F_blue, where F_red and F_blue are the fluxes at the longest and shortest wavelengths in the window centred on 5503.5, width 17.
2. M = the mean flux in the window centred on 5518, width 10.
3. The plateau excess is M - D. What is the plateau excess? 55.8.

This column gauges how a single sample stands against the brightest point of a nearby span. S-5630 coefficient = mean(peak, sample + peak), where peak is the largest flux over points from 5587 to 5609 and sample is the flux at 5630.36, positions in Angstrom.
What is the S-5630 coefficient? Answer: 85.0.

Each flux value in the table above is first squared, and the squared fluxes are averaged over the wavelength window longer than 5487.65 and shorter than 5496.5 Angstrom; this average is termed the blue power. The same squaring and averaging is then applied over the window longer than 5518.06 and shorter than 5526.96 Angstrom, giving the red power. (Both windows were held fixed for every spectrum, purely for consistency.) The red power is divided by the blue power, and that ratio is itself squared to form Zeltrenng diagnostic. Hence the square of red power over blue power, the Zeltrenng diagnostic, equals 1.10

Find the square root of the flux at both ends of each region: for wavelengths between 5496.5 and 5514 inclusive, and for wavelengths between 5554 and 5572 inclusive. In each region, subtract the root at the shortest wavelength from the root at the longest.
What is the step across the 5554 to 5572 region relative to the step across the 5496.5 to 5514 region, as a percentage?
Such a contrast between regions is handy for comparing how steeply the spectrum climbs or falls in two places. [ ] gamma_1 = 175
